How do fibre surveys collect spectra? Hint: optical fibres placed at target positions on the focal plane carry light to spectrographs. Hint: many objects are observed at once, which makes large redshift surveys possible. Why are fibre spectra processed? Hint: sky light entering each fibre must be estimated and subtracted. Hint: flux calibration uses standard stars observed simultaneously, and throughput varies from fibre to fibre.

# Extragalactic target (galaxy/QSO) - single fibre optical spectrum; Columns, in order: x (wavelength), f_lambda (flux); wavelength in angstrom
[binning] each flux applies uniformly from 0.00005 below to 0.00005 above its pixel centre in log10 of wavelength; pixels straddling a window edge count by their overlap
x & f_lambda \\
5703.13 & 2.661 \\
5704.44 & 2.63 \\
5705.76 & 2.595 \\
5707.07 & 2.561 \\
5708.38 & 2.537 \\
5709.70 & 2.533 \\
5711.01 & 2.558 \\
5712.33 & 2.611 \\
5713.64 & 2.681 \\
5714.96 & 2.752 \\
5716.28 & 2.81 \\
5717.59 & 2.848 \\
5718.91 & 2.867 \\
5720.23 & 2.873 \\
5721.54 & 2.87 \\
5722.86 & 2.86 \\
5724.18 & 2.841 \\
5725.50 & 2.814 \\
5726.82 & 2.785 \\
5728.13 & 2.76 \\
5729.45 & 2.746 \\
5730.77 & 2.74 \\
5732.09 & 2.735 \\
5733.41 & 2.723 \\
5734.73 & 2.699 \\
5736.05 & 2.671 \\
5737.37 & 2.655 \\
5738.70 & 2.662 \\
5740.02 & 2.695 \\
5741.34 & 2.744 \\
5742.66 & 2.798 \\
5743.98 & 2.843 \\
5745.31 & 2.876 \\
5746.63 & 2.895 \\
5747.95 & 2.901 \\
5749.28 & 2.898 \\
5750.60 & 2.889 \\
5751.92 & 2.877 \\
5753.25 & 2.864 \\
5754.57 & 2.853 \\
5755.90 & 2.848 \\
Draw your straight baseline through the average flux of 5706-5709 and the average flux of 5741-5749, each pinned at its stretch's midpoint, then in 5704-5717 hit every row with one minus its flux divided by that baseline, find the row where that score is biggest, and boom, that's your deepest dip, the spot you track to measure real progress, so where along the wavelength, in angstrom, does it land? 5709.70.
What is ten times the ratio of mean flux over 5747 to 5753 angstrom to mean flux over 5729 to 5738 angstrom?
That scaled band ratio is 10.7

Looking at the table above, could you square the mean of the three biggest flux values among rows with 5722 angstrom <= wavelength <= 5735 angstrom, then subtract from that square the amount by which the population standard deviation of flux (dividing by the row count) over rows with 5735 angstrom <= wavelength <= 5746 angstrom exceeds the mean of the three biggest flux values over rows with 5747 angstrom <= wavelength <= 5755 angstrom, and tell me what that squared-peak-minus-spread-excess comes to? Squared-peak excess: 10.9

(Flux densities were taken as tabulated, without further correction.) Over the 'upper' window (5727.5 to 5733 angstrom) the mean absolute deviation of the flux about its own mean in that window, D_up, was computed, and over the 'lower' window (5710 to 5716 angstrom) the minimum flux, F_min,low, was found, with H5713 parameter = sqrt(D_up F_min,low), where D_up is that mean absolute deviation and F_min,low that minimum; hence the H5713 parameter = 0.14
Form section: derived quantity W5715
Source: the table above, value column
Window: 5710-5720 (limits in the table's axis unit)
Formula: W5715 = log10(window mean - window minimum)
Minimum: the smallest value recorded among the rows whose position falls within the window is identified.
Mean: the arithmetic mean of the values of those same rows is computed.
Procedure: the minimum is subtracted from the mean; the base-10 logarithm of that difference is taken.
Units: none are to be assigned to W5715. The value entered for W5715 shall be -0.76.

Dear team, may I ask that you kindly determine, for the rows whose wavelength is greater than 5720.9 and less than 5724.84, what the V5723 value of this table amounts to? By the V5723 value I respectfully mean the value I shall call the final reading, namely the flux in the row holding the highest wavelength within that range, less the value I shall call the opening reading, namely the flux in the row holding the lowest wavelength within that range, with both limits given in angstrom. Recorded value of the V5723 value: -0.03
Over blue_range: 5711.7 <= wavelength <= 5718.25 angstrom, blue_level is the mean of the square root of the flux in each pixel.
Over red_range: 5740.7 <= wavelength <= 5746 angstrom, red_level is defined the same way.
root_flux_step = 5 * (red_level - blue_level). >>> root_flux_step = 0.11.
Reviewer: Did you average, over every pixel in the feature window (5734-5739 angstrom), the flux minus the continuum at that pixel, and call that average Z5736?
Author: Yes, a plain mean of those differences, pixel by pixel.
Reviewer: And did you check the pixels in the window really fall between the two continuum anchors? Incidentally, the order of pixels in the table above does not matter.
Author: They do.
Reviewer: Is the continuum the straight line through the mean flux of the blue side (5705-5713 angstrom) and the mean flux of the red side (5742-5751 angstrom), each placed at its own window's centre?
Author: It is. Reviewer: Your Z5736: -0.12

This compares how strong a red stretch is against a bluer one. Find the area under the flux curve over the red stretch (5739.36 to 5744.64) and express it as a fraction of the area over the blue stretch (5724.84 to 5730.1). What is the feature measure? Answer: 1.00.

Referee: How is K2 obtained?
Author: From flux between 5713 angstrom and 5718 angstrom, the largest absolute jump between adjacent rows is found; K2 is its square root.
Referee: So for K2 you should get 0.27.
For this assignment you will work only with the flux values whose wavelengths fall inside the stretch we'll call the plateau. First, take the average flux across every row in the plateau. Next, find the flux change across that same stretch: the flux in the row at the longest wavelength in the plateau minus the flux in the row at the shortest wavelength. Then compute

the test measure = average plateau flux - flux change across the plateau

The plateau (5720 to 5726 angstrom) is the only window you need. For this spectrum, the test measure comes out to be 2.91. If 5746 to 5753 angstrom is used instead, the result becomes 2.91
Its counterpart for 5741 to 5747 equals 2.68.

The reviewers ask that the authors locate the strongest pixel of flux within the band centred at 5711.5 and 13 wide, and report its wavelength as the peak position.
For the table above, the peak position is 5717.59 angstrom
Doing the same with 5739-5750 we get 5747.95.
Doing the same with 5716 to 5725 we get 5720.23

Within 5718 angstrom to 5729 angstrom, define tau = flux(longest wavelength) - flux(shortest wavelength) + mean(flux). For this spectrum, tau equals 2.73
